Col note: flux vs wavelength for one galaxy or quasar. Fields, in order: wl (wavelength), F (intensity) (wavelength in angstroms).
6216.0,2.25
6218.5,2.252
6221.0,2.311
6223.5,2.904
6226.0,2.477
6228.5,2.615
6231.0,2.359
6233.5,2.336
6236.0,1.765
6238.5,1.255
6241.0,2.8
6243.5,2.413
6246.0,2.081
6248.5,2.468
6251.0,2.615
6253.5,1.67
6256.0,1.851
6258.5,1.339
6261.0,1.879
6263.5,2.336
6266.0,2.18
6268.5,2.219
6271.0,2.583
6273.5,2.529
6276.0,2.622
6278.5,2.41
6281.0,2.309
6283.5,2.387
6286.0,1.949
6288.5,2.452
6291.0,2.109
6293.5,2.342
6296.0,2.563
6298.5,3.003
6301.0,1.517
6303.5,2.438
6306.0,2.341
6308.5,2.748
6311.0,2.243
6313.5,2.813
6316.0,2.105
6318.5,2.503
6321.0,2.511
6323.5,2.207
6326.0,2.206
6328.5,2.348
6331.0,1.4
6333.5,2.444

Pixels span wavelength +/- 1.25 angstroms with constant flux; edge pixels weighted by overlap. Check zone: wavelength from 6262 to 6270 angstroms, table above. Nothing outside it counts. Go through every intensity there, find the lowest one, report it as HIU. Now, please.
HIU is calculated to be 2.18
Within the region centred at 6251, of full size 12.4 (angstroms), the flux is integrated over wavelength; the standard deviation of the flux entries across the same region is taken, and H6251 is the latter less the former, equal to -26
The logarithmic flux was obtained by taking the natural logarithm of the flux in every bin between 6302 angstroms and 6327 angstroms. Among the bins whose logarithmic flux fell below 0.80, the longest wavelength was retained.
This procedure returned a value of 6326.0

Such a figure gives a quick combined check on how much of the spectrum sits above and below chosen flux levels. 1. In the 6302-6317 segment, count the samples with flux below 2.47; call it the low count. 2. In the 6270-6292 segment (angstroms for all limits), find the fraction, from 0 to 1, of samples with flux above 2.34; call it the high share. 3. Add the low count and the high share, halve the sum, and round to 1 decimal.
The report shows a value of 2.3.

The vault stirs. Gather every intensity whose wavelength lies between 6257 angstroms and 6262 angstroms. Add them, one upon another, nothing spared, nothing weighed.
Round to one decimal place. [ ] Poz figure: 3.2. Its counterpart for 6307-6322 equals 14.9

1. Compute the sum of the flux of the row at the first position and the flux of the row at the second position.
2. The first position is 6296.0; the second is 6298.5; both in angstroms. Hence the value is 5.6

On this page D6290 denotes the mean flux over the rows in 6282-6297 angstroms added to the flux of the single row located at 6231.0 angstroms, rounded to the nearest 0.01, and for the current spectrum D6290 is 4.66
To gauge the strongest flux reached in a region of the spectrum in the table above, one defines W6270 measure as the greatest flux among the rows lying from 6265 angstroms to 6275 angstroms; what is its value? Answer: 2.583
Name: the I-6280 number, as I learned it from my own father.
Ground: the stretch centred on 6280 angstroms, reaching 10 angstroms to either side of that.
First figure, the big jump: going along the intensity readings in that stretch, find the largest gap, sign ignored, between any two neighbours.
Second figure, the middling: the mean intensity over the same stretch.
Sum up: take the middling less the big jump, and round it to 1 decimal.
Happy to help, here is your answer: 1.9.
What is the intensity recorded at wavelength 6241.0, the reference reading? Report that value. 2.8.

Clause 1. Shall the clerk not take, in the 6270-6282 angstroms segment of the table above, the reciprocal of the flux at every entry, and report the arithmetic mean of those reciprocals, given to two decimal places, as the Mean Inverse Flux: 0.40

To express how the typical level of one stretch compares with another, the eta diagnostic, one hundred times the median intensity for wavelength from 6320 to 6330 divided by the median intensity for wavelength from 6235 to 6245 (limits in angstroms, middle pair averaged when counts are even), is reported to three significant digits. 109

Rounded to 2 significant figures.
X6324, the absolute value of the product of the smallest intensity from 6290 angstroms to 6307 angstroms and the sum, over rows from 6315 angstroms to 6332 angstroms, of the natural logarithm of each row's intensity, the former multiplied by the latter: 8.1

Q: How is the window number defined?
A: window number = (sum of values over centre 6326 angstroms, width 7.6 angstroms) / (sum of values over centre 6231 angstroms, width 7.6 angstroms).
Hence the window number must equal 0.92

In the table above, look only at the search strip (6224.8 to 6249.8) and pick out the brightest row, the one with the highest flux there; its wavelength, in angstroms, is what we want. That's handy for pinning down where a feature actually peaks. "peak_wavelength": 6241.0 angstroms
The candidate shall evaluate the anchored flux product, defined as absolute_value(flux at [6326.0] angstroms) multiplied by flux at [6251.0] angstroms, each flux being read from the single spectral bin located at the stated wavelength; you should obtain 5.8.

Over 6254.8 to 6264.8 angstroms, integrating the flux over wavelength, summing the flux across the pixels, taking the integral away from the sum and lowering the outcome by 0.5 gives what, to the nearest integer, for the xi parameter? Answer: -12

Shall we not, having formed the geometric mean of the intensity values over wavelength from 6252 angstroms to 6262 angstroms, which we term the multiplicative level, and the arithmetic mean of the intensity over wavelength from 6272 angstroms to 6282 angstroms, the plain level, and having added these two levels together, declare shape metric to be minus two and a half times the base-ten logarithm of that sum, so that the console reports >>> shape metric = -1.54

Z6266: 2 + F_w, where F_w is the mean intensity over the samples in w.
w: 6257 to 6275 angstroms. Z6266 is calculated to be 4.15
